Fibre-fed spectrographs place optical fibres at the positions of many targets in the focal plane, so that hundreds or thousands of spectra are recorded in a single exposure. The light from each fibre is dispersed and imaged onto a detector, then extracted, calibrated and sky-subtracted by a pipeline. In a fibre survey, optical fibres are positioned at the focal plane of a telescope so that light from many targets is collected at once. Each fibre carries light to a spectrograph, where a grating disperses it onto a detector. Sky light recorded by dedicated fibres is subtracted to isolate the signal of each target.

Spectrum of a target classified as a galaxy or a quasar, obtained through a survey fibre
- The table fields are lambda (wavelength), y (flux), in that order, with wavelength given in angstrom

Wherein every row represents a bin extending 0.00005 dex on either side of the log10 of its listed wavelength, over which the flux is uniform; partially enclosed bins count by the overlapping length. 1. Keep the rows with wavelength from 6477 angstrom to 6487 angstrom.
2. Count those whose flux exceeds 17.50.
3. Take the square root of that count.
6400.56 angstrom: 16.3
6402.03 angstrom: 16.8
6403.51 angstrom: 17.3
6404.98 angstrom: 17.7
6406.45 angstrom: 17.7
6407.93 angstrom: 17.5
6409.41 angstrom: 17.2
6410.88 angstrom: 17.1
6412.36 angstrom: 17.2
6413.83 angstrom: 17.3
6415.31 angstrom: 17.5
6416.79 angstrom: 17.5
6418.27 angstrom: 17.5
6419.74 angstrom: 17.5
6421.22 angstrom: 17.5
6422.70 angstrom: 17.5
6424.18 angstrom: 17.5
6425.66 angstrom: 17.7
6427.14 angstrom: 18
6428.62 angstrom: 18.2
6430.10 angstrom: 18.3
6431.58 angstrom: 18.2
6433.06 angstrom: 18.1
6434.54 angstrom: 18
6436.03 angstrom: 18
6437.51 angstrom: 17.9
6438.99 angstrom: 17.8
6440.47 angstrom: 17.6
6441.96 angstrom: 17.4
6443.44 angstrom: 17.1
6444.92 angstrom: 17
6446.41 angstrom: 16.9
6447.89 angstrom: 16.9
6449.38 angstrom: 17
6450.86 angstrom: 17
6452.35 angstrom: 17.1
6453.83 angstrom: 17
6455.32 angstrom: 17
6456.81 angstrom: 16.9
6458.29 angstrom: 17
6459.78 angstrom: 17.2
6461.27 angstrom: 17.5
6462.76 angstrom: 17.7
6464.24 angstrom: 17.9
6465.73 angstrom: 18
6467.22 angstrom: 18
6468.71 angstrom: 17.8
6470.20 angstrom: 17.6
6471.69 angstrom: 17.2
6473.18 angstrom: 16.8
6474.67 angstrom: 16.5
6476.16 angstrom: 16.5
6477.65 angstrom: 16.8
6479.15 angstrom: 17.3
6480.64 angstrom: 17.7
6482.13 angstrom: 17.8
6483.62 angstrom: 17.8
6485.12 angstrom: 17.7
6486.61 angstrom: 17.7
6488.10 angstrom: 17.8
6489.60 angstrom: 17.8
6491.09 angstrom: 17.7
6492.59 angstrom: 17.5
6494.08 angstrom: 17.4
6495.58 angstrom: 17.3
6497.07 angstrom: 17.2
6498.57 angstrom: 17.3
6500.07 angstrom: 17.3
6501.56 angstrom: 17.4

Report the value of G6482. 2.2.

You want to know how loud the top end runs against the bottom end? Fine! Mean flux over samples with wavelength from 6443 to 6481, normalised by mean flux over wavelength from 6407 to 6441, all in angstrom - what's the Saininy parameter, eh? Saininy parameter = 0.97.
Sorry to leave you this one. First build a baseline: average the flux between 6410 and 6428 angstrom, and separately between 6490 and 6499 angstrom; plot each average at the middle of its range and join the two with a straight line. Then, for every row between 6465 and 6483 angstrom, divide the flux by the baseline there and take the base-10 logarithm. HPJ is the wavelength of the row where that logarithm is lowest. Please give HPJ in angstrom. 6474.67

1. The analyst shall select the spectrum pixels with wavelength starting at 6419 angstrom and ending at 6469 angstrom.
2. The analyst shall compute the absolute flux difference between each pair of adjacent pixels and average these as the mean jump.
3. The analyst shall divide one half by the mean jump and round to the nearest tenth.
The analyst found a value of 4.2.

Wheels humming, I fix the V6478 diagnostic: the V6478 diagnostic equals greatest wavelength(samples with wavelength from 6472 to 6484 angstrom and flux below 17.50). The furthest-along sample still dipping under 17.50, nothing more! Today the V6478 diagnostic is 6479.15 angstrom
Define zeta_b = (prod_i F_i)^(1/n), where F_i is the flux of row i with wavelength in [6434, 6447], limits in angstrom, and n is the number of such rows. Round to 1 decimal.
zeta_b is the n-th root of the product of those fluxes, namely 17.5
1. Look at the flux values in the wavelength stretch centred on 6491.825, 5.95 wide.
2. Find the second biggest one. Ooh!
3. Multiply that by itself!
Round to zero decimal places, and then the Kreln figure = 313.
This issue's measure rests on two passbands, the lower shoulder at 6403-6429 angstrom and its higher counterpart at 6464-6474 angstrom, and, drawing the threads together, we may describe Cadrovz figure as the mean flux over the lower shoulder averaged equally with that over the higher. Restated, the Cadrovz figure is 17.6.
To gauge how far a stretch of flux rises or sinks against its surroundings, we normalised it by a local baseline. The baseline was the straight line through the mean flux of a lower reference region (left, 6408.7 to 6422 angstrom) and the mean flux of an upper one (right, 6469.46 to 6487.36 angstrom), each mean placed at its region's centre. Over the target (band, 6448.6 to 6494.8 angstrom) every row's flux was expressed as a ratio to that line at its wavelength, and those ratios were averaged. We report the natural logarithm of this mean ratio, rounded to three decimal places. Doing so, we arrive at 0.005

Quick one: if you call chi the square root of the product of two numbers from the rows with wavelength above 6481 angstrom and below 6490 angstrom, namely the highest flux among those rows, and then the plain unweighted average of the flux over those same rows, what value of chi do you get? 17.8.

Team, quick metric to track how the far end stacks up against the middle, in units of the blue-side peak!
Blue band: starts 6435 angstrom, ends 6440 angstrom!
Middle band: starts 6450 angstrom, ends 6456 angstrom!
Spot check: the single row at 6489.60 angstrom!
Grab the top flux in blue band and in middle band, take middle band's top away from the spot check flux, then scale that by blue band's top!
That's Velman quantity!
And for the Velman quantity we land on 0.04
